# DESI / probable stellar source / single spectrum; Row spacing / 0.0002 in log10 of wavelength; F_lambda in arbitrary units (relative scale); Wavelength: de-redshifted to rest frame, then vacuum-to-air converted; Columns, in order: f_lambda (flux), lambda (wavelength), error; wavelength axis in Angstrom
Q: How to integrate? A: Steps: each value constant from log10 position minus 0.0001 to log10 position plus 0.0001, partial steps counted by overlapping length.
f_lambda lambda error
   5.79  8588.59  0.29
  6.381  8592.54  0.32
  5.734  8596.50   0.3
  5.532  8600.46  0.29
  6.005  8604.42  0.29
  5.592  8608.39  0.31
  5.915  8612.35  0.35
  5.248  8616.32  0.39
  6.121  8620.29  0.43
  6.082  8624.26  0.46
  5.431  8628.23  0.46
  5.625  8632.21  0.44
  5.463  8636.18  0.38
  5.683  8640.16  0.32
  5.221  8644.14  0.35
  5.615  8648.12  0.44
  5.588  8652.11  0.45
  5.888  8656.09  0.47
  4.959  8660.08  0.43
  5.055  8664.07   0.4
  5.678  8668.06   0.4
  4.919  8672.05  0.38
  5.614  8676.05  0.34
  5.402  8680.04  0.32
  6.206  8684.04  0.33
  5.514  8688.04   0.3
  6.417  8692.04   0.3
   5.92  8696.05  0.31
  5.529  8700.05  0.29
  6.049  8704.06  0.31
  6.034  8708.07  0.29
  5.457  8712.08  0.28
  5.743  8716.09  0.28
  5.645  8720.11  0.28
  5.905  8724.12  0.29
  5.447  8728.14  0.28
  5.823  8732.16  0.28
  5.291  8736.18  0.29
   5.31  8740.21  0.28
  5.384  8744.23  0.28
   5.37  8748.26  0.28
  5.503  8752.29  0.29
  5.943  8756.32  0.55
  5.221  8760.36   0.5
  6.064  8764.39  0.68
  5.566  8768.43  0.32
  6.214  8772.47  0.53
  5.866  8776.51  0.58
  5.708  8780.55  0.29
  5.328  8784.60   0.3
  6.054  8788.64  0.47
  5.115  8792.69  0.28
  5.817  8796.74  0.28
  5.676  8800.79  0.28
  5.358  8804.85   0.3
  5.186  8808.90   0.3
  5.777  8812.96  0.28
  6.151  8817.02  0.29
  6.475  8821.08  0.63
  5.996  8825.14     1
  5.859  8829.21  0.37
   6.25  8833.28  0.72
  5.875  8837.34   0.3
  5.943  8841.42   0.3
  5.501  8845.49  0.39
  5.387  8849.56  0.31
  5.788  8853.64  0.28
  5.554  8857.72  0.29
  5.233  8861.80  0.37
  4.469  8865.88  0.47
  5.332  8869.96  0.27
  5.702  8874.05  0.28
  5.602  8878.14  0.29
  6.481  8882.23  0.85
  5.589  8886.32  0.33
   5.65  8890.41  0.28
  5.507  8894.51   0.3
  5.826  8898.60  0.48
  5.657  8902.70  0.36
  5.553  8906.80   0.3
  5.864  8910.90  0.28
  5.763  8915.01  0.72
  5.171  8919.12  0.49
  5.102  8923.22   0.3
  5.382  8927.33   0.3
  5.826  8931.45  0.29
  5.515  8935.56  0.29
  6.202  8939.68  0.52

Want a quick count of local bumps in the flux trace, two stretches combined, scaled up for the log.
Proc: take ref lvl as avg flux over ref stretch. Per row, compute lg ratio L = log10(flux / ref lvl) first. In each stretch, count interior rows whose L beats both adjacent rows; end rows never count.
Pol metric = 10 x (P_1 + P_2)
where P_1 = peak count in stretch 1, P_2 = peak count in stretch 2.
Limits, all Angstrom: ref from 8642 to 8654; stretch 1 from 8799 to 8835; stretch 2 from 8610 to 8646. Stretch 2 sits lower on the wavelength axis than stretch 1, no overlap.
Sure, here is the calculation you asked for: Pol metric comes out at 40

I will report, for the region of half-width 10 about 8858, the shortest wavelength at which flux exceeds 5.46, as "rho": 8853.64 Angstrom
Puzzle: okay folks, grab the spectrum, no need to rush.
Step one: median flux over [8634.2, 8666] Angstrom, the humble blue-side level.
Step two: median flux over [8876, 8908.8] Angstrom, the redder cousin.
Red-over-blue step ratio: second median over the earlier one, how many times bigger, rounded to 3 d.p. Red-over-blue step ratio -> 1.018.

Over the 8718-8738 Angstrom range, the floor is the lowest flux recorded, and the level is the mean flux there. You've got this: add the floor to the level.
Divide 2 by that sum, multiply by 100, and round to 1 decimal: 18.3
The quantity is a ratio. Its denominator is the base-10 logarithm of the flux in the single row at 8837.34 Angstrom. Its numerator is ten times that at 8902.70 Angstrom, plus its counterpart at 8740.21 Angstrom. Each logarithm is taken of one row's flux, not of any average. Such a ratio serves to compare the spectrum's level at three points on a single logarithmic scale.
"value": 10.7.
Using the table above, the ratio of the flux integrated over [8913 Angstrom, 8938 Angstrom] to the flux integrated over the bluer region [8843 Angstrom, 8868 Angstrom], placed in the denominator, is 1.03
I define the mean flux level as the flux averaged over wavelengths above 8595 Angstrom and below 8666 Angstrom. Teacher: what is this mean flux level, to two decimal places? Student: 5.60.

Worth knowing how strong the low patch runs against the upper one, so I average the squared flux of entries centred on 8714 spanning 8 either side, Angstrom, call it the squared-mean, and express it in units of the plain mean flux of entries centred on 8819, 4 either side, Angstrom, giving 5.19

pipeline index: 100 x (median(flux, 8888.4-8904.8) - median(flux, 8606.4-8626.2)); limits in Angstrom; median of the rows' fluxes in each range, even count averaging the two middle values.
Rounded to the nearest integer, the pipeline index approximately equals -26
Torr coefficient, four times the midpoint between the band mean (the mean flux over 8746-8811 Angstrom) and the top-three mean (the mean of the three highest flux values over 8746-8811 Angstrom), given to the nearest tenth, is 23.5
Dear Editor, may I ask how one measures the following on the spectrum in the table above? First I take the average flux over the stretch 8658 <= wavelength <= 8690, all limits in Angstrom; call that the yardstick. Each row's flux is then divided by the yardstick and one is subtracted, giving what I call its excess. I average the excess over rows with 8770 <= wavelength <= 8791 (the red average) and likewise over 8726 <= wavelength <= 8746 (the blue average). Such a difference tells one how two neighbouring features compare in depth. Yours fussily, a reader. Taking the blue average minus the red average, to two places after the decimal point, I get -0.07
